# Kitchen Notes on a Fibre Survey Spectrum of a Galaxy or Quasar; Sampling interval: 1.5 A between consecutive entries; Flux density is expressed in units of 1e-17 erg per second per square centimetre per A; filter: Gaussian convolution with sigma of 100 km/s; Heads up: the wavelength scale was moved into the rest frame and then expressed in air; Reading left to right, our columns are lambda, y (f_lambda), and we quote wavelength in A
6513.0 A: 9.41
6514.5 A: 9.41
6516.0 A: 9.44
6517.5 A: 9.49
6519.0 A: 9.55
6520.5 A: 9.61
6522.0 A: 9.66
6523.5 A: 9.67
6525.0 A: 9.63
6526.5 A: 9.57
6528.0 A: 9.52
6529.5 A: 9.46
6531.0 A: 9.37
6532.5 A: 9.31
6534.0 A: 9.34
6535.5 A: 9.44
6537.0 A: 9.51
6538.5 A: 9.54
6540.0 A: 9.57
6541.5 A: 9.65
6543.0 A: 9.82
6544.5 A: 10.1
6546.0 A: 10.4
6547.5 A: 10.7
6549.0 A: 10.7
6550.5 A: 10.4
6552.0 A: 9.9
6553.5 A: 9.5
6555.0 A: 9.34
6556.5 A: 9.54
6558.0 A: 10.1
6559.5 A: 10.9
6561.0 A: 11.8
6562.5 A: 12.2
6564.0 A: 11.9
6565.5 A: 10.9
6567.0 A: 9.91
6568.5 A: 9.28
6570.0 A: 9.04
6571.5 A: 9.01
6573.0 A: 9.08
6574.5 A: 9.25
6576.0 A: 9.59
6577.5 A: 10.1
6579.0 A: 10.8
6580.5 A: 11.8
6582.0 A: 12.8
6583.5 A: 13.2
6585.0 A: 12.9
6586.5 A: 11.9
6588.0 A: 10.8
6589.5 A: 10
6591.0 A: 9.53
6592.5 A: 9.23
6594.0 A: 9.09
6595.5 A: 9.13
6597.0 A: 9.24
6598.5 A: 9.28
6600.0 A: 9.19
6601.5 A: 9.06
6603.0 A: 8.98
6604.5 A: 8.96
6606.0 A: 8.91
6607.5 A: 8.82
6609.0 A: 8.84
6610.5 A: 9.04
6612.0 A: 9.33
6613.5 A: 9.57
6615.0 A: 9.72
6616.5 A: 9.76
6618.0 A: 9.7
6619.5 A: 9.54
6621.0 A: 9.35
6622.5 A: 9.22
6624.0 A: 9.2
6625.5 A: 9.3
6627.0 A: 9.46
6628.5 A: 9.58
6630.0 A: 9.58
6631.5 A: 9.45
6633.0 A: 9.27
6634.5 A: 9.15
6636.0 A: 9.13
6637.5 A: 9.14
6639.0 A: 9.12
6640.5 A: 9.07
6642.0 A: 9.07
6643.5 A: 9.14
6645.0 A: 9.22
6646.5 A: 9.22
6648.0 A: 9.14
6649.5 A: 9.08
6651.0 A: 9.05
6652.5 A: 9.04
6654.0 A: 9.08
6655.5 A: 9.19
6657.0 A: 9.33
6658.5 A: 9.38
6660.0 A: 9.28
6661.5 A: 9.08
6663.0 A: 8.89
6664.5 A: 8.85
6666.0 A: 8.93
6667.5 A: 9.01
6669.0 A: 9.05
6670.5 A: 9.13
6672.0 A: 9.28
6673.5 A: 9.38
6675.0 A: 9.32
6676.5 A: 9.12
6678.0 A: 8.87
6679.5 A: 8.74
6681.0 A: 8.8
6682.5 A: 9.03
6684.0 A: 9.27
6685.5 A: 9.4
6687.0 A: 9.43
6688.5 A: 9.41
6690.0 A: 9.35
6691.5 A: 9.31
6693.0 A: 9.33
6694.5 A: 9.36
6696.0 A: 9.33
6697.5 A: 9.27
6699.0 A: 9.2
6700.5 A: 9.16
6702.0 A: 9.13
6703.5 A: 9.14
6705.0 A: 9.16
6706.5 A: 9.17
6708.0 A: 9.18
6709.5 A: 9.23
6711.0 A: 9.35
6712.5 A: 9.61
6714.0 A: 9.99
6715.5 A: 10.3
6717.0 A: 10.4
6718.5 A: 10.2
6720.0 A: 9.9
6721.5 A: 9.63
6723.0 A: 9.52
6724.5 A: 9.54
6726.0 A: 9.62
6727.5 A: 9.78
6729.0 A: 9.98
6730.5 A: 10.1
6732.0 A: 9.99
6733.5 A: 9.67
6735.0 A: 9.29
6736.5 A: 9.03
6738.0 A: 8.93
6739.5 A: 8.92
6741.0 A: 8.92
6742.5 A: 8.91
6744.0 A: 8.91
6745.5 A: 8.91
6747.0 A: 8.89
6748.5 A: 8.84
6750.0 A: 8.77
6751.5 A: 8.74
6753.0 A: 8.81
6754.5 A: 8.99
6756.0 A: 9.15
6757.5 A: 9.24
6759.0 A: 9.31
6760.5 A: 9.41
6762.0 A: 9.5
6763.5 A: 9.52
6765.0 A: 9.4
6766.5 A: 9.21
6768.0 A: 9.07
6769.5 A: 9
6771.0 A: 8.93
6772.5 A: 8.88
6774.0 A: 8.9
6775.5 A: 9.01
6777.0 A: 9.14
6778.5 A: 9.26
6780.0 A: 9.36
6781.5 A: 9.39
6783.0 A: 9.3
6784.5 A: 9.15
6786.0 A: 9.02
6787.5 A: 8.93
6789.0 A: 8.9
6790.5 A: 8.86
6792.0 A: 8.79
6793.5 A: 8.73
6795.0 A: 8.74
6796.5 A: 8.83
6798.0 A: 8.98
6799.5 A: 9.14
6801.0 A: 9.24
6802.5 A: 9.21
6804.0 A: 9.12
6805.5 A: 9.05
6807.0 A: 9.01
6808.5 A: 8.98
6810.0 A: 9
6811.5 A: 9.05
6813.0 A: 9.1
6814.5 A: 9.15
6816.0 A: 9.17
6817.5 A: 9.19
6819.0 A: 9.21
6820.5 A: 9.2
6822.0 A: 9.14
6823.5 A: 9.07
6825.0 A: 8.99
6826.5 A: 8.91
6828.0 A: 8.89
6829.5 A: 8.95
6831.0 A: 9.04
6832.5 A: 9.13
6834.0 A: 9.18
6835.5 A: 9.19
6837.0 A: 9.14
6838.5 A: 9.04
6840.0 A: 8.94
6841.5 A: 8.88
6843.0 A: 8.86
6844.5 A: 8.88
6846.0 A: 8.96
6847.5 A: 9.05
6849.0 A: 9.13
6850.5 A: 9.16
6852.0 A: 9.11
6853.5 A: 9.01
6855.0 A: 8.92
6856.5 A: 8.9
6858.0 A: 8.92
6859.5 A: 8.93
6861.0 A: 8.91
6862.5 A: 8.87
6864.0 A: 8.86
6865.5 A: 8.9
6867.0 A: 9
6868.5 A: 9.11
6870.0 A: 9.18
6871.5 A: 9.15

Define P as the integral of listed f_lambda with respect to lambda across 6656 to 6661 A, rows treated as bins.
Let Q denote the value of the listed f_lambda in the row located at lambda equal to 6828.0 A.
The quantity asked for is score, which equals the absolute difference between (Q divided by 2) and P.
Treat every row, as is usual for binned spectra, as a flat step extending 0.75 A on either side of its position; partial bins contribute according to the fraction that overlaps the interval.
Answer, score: 42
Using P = 47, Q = 8.89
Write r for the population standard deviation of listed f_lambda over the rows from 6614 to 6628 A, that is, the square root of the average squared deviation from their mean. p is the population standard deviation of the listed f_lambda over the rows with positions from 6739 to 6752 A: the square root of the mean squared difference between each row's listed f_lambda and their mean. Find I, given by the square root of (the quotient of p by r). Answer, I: 0.56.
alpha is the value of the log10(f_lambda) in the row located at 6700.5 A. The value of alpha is 0.962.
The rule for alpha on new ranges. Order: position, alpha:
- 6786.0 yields 0.955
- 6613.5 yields 0.981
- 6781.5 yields 0.973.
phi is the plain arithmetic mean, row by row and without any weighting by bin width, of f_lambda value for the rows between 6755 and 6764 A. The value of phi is 9.4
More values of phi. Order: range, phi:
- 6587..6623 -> 9.3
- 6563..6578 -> 9.8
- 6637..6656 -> 9.1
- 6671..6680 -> 9.1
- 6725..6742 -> 9.5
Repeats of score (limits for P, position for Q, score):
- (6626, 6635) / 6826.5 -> 80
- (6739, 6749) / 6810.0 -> 85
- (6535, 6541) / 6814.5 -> 53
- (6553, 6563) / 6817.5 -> 100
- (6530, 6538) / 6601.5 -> 71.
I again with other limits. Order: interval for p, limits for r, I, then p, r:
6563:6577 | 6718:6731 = 2.00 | 0.94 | 0.24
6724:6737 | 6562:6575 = 0.52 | 0.33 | 1.20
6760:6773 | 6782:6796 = 1.15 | 0.24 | 0.18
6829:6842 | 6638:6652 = 1.33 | 0.11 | 0.06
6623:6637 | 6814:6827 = 1.30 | 0.17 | 0.10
